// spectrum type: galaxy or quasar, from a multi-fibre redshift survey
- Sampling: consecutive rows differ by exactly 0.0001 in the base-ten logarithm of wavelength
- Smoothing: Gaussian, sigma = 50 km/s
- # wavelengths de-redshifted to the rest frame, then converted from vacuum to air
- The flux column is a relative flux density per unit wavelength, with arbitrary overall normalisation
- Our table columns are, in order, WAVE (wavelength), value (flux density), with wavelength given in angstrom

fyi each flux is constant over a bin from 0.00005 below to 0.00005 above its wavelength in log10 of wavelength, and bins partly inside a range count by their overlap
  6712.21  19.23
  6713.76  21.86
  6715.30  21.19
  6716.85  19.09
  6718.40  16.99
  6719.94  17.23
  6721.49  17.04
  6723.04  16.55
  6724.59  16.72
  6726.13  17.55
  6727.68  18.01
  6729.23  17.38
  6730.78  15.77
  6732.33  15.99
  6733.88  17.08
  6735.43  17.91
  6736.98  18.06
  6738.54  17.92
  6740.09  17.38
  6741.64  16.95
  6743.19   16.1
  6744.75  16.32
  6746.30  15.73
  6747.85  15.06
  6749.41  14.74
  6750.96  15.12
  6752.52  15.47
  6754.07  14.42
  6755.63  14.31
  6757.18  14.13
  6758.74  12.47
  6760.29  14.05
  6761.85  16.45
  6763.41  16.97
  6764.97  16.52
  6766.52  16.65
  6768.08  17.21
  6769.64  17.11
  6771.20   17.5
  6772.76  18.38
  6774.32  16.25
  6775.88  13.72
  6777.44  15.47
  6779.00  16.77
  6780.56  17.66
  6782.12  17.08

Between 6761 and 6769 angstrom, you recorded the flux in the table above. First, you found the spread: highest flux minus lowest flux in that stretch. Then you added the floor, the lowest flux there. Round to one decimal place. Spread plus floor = 17.2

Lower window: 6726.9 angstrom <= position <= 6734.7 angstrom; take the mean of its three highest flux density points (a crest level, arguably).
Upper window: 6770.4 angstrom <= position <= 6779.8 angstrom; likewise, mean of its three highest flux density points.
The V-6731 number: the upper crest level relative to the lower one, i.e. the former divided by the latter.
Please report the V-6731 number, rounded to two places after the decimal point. 1.00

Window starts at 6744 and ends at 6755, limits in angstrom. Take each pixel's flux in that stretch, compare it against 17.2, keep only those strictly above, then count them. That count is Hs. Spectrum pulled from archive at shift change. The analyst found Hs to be 0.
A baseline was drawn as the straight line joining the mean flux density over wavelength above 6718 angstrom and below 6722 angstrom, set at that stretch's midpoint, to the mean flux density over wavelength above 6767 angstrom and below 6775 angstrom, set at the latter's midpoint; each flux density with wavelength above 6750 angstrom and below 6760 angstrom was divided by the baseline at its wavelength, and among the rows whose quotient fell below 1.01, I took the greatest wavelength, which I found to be 6758.74 angstrom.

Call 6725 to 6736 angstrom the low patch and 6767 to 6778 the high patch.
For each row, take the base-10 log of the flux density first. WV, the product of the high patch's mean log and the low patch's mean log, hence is 1.50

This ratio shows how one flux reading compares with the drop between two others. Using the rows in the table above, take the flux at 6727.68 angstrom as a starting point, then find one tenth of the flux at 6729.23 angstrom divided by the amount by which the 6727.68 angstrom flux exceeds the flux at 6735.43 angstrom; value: 17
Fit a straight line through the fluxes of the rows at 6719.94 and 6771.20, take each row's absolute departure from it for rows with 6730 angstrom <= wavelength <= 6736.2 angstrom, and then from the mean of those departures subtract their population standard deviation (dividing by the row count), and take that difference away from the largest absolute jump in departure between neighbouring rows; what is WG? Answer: 0.69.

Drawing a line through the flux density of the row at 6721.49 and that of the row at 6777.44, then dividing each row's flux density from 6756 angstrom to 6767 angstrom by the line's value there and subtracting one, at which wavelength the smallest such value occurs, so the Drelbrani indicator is 6758.74 angstrom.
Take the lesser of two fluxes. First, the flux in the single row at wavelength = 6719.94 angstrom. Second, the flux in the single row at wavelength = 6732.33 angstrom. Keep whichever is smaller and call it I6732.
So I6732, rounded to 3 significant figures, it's 16.0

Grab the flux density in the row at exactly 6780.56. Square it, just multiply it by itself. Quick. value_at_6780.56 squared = 312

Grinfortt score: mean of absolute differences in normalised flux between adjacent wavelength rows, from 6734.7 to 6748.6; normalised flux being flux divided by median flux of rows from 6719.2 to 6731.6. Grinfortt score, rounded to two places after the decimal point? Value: 0.03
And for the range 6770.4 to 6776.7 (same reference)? 0.11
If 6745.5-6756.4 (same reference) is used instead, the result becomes 0.03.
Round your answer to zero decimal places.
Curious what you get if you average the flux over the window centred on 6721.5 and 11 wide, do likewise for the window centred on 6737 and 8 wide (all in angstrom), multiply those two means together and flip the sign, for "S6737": -306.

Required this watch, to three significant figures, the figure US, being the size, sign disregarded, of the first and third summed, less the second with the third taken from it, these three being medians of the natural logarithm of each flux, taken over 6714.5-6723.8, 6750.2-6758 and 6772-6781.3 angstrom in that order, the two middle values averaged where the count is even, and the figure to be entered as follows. 5.78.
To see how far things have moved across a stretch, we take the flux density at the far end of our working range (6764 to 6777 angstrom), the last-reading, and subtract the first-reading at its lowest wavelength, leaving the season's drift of -2.8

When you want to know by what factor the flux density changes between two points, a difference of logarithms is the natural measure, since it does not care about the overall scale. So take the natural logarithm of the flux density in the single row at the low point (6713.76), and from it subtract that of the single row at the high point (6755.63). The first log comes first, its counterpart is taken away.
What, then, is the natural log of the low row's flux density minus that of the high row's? 0.42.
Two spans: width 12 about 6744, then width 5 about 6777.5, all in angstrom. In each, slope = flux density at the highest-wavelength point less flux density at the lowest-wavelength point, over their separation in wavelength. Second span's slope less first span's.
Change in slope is 1.3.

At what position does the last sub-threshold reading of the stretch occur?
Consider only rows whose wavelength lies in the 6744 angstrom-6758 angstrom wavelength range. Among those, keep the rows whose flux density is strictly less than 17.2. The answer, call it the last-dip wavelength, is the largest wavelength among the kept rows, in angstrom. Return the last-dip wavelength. 6757.18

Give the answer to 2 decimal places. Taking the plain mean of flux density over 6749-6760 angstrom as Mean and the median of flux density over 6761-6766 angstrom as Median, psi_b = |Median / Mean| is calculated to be 1.15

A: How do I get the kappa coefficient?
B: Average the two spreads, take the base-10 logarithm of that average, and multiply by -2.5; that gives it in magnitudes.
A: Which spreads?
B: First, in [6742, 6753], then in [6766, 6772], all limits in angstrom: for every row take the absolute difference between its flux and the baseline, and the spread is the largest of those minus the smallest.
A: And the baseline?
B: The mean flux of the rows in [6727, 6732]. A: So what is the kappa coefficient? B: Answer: 0.02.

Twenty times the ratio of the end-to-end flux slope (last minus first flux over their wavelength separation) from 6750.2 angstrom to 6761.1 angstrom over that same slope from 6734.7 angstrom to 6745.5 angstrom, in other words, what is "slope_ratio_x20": 13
